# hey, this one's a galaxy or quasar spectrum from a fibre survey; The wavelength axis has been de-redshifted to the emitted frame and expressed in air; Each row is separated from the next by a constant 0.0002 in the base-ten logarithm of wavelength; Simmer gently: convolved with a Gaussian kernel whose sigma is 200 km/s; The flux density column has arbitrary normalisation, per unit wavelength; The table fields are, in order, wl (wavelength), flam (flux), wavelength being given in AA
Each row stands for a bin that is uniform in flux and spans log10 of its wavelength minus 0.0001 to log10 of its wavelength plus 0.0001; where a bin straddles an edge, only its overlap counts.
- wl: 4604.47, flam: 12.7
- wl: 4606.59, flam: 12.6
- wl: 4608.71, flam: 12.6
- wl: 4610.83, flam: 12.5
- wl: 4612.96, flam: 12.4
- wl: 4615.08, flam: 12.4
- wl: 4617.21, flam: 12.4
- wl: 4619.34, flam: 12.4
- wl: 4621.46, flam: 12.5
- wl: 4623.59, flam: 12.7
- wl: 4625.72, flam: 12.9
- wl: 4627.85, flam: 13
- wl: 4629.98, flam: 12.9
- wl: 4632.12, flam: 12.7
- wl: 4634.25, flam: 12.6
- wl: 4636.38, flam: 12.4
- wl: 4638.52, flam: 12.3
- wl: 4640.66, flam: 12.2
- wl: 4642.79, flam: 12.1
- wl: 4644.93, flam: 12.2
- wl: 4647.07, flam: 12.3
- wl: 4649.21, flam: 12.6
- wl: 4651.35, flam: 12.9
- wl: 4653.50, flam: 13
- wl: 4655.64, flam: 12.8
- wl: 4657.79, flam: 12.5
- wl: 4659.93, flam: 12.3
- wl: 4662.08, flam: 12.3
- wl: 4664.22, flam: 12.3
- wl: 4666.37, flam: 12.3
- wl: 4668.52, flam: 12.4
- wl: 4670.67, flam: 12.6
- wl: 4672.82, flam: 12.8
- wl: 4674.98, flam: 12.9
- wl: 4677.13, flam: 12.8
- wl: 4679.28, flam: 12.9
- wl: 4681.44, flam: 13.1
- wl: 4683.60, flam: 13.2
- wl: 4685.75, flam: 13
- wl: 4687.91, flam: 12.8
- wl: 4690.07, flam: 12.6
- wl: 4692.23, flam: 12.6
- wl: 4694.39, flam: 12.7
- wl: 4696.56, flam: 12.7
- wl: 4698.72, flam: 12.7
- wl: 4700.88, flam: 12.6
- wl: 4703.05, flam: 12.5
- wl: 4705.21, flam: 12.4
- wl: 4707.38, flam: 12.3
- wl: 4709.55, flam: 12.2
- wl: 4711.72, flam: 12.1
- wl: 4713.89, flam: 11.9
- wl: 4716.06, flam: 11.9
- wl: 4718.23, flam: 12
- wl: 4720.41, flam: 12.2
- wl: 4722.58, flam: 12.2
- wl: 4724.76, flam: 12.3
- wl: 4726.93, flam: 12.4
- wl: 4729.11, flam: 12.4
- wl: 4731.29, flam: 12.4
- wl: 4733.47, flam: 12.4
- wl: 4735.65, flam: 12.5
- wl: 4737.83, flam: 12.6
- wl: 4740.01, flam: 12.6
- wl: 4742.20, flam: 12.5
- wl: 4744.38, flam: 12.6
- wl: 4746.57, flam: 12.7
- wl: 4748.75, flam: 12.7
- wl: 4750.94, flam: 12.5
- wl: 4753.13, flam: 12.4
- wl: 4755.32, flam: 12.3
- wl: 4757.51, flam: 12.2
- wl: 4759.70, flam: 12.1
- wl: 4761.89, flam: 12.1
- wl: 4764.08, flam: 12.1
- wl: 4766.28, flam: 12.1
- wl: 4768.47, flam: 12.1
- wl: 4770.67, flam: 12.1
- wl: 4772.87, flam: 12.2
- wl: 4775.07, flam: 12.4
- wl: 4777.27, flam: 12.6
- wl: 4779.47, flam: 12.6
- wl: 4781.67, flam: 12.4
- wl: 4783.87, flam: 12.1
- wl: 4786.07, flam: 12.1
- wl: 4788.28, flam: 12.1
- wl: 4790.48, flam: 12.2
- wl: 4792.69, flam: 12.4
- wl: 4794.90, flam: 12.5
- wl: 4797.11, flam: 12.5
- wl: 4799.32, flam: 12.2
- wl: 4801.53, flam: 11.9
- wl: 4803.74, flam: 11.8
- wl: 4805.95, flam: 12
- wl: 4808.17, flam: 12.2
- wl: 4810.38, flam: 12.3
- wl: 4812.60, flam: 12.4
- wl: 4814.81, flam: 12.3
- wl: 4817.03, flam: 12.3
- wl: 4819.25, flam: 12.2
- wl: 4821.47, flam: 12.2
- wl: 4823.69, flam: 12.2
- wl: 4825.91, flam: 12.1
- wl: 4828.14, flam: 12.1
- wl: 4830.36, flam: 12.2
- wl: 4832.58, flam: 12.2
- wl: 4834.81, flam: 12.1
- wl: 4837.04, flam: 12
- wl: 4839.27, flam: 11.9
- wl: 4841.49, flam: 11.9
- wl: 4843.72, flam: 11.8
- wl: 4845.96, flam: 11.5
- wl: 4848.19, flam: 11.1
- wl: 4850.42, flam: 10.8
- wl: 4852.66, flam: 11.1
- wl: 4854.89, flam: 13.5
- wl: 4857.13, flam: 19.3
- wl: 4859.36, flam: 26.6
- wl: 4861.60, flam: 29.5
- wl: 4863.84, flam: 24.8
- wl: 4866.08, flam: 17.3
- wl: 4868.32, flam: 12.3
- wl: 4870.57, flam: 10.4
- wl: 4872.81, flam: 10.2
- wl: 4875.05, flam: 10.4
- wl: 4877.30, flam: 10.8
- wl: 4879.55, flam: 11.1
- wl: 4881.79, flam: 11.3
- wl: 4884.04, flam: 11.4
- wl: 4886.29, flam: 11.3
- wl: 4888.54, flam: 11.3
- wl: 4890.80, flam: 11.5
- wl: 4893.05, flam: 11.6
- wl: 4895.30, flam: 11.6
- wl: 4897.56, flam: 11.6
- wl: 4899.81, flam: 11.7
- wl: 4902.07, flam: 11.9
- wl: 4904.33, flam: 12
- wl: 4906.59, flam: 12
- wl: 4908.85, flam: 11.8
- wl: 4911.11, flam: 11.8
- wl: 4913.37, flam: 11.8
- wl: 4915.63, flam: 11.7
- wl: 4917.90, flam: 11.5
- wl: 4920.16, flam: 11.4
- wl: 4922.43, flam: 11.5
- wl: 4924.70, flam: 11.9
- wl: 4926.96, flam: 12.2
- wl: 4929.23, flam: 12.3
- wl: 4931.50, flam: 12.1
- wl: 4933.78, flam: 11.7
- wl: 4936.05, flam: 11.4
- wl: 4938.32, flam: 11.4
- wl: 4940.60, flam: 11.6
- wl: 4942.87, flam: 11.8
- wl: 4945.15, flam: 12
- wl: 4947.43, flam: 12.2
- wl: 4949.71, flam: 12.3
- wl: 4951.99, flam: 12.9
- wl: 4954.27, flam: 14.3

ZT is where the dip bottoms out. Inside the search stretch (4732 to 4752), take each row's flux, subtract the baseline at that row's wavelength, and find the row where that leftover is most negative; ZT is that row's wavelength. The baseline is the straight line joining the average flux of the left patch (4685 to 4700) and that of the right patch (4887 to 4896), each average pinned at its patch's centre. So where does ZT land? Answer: 4733.47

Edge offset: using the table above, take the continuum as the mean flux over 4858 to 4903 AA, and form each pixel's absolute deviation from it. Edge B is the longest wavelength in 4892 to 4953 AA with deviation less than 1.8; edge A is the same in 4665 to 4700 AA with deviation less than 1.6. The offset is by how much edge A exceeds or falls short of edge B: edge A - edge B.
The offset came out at -253.3 AA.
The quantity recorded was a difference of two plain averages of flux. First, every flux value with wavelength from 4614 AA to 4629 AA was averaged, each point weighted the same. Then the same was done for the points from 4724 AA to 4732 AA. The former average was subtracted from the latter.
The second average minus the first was -0.24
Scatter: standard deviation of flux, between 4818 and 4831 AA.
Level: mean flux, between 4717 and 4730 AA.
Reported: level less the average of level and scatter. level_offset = 6.1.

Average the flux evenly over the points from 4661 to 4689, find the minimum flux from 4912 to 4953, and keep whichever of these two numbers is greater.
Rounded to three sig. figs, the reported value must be 12.7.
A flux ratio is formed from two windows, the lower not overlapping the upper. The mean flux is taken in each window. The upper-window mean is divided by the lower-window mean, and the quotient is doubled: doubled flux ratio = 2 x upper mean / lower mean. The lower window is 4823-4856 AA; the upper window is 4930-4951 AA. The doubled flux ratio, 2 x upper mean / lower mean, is 1.99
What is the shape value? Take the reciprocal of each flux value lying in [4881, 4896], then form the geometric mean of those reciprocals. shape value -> 0.088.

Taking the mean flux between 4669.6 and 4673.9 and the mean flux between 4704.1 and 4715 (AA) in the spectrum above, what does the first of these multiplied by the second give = 155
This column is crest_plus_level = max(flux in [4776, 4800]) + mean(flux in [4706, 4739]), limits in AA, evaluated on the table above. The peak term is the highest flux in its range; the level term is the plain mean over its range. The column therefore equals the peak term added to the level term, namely 24.9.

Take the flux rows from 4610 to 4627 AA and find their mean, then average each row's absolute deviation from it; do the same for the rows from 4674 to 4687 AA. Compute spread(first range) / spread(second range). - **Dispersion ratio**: 1.2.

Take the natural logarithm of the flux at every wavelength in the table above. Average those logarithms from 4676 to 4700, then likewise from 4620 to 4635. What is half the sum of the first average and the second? 2.55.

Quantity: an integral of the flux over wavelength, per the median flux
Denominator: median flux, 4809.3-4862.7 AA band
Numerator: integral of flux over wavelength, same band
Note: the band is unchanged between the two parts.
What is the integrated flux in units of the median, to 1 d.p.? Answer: 59.8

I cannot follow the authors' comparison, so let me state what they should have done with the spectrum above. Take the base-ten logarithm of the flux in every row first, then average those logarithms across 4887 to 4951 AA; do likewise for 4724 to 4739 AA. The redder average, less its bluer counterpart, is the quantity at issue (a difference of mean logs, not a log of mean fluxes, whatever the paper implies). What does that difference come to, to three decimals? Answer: -0.024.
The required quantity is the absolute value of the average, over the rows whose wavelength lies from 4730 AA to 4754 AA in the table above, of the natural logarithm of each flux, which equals 2.53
